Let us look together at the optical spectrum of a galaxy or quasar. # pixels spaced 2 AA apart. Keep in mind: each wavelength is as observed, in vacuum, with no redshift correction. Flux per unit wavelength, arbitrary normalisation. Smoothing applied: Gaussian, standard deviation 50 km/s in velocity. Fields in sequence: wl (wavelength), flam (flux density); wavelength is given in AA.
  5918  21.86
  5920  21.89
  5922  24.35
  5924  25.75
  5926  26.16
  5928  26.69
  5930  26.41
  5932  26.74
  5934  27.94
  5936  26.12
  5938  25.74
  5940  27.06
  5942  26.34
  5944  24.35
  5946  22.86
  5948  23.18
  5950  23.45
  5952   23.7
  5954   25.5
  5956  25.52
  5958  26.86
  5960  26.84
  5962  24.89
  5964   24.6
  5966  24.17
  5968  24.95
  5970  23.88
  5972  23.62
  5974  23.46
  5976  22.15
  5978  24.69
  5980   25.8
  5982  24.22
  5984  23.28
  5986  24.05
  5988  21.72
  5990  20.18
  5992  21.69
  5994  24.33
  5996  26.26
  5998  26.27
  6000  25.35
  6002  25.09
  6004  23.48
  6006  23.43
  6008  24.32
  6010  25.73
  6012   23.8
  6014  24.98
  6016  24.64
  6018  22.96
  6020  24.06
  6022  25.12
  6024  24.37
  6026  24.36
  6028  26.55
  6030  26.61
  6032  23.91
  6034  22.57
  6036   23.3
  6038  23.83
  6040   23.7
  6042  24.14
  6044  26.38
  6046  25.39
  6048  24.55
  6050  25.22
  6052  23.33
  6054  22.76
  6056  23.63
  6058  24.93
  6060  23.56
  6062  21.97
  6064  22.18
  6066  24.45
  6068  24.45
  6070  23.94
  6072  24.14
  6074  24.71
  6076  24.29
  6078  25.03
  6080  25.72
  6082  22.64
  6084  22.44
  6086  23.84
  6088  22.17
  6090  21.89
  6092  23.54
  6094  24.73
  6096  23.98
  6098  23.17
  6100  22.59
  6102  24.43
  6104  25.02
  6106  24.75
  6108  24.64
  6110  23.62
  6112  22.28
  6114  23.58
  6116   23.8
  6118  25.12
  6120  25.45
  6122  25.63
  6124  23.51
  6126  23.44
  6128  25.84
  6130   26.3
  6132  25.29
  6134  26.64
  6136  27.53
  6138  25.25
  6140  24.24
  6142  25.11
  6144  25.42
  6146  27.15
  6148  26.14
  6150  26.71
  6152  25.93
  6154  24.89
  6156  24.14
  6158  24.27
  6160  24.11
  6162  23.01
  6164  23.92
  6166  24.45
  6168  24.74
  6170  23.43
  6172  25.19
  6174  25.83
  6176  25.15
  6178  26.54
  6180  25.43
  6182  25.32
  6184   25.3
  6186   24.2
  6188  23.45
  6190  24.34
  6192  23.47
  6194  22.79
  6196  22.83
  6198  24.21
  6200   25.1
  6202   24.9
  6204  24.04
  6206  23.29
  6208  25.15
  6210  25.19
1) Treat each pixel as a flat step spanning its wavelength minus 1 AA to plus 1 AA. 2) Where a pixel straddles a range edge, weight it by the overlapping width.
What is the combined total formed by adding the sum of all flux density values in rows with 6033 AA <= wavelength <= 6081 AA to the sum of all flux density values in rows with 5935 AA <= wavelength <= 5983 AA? 1172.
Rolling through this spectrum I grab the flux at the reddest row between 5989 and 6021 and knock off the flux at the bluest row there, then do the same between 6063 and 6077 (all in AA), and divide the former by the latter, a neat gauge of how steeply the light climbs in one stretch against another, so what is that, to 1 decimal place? 1.8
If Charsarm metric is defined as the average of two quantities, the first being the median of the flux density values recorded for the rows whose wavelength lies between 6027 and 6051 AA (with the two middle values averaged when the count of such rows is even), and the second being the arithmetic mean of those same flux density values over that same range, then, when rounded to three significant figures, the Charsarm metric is 24.5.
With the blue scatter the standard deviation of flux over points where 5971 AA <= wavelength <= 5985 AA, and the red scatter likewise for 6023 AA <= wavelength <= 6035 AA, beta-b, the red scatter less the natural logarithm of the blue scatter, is 1.4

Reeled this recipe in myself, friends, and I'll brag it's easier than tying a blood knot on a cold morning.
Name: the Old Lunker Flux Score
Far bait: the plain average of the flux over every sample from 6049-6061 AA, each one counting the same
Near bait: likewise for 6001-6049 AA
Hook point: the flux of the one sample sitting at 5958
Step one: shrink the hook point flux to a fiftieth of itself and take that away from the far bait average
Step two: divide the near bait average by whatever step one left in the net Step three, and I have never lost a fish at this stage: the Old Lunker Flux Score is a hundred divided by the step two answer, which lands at 95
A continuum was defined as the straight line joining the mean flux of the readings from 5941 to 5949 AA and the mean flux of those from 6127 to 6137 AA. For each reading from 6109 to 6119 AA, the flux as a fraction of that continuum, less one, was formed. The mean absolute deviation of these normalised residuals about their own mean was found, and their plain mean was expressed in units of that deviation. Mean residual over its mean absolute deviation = -4.1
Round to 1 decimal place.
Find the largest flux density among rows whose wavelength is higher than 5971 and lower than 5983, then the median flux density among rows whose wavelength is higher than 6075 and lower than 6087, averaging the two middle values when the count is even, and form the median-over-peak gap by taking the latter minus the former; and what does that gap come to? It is -1.7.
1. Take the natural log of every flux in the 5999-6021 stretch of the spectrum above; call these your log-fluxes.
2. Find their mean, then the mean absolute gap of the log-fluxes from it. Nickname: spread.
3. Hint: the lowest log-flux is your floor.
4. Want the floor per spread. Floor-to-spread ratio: 104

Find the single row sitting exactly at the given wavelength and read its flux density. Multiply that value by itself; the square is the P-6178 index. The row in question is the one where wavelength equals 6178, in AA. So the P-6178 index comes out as 704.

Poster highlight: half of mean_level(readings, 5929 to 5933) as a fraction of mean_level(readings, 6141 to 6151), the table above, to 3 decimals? 0.509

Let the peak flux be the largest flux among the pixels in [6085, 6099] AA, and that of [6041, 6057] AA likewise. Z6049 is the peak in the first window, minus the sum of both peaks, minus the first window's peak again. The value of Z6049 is -51.1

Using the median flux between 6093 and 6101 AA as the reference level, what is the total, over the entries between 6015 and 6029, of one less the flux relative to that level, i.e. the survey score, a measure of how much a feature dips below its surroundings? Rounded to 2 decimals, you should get -0.30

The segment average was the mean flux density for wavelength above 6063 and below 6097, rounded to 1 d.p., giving 23.8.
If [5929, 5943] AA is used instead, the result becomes 26.6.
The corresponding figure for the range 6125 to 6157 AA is 25.6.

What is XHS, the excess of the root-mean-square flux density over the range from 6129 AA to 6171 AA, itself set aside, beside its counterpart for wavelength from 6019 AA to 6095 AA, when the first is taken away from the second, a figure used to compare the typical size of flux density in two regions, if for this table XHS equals -1.1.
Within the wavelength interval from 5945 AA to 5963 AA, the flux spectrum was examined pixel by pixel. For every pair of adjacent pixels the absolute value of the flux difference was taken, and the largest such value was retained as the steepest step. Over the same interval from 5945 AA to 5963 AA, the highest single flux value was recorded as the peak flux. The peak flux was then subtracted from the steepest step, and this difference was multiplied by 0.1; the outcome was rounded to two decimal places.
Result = -2.49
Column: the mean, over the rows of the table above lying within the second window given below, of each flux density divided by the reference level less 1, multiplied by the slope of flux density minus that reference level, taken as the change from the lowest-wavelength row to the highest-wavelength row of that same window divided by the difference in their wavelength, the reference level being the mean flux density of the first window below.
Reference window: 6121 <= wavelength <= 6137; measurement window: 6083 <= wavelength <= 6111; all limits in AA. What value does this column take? -0.003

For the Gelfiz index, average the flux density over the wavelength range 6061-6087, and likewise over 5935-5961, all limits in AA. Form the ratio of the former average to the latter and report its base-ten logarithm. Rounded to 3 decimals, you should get -0.024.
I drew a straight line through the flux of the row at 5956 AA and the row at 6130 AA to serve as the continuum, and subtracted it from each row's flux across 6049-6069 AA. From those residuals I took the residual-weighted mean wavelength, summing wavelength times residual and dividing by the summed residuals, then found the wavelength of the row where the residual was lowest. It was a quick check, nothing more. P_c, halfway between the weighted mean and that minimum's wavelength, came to 6060.7 AA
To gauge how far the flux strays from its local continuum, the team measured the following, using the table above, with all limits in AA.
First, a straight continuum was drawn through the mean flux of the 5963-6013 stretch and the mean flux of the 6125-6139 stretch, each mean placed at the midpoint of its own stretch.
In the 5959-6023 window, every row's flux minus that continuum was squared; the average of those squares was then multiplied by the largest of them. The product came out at 31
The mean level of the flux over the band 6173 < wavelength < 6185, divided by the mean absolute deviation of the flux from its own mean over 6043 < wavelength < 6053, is 31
